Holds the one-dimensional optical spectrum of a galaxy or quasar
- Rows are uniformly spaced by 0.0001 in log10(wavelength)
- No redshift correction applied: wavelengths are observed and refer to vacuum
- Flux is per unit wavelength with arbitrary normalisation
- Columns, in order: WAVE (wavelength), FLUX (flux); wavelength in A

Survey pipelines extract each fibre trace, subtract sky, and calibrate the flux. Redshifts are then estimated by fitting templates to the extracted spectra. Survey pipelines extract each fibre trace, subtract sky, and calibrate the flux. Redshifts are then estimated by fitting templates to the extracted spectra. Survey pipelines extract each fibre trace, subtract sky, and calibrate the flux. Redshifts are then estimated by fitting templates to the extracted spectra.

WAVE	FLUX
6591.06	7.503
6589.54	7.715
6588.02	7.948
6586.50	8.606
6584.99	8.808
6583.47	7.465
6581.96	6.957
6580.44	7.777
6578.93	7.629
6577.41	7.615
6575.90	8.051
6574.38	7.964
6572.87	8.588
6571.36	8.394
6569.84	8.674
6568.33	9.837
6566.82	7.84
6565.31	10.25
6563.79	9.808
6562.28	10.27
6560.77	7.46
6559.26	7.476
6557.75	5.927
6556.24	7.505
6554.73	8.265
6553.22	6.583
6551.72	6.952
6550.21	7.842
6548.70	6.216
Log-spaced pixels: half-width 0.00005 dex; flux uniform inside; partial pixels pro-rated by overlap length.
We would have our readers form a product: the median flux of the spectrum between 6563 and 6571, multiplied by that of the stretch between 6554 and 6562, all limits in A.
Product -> 73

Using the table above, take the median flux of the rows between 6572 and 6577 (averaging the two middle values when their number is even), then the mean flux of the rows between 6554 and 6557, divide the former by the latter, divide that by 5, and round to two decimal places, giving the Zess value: 0.20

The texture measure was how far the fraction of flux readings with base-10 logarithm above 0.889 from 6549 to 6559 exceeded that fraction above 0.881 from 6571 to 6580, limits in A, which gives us -0.7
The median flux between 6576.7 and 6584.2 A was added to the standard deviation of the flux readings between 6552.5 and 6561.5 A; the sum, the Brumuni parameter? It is 8.4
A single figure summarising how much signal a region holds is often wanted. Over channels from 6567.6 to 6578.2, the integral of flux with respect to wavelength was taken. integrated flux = 89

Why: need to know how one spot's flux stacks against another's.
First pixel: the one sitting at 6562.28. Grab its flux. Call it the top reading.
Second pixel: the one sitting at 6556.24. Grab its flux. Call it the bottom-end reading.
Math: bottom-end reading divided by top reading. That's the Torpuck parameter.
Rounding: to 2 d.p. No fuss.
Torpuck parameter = 0.73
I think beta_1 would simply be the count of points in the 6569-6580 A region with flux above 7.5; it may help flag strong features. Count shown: 7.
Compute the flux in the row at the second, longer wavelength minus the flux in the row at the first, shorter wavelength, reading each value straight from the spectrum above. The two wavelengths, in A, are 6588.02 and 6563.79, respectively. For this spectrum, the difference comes -2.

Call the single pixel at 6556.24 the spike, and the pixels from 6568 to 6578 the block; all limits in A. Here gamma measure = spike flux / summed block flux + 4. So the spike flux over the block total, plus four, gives 4.13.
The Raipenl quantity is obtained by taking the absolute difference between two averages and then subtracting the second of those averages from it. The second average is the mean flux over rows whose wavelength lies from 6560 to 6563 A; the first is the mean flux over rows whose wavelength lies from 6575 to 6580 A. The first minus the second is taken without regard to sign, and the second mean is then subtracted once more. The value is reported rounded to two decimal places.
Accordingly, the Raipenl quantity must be -7.77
